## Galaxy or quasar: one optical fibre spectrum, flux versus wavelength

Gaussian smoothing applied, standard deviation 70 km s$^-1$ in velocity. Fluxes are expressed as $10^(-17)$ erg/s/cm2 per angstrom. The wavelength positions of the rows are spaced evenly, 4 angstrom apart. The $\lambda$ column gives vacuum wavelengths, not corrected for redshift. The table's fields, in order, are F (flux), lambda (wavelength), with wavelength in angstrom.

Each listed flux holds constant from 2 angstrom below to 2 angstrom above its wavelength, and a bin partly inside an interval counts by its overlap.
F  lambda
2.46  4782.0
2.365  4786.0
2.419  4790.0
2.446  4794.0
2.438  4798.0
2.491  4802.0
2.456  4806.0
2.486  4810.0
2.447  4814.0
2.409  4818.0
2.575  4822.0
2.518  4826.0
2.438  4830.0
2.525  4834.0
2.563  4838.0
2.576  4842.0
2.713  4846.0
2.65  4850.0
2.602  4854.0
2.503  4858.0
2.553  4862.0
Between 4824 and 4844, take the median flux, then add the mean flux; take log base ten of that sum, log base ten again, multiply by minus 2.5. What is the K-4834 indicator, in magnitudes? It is 0.382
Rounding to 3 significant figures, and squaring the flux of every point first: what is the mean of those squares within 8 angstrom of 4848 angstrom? 6.95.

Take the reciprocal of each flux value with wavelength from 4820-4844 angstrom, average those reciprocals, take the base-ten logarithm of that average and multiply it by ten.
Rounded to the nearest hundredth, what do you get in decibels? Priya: -4.03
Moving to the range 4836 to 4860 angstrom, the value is -4.15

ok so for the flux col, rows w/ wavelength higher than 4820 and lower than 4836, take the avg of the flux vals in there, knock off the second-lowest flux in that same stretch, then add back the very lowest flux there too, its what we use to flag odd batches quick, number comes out 2.43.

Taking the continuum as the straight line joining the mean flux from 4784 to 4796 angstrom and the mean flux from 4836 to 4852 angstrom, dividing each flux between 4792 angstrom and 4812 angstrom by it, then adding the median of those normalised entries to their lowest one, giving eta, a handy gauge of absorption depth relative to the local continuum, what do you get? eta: 1.99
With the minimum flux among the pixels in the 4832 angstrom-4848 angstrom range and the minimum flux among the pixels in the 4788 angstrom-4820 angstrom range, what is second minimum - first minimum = -0.12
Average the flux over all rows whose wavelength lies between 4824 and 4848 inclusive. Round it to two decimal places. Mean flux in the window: 2.56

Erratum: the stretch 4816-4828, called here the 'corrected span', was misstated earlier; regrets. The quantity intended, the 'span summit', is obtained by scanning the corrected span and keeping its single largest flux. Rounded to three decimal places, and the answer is 2.575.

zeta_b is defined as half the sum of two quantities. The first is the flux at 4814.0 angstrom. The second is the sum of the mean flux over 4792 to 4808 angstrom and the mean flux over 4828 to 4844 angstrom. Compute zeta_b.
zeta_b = 3.72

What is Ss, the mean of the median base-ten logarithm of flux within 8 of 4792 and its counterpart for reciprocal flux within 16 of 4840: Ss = 0.387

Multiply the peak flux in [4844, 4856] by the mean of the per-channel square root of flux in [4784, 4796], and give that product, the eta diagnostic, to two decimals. 4.21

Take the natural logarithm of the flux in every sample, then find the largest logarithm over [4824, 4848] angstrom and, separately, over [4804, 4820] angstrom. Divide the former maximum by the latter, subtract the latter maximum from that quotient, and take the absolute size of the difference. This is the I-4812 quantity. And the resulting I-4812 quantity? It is 0.185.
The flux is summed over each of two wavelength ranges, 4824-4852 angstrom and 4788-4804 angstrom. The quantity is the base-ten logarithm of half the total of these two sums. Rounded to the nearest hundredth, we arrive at 1.14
